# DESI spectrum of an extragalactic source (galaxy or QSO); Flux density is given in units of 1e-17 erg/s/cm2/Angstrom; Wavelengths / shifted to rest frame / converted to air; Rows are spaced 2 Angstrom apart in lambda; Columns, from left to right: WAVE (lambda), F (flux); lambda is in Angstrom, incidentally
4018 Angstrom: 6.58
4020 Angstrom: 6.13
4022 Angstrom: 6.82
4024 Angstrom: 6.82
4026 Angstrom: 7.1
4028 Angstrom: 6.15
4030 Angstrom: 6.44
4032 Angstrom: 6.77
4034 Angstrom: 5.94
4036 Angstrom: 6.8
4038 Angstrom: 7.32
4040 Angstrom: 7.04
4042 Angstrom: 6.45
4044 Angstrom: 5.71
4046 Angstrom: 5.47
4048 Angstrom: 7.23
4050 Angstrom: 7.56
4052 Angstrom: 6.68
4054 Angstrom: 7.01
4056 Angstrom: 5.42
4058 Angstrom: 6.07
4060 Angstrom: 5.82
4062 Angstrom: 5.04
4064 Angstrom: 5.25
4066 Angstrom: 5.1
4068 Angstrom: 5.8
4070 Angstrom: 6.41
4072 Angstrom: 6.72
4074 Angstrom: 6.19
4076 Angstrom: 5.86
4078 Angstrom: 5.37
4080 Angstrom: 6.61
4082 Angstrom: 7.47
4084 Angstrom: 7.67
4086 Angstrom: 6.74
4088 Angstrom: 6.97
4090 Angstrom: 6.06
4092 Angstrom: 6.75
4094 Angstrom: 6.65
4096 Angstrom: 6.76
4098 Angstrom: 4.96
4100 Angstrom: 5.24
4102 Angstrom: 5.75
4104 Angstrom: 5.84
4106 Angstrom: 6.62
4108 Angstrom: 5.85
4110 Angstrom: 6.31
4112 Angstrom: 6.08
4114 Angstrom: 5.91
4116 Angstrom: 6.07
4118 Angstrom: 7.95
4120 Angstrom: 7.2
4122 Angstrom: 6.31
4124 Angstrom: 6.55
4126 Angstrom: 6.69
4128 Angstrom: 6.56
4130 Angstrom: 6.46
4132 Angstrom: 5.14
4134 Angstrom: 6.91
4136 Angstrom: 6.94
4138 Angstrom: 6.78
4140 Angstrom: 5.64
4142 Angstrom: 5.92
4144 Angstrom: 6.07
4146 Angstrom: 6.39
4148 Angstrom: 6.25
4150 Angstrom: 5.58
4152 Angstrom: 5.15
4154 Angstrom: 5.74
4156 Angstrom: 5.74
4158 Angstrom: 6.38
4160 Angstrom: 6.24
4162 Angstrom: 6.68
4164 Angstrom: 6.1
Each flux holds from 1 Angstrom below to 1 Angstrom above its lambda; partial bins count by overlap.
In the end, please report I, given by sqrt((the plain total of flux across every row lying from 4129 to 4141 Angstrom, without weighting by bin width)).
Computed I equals 6.2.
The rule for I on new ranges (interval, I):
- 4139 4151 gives 6.0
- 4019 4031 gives 6.3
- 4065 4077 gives 6.0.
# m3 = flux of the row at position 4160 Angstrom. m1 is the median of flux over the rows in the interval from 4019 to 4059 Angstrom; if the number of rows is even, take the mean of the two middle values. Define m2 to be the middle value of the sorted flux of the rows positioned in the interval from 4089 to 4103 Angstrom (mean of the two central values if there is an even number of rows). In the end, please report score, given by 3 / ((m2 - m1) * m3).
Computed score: -1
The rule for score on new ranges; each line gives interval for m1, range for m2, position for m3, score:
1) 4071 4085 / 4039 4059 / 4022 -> -10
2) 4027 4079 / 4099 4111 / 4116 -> -2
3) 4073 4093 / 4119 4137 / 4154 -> -5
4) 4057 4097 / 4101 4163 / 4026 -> -8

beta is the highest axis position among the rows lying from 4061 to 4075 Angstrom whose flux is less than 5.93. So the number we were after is 4068 Angstrom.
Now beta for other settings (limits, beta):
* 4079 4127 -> 4114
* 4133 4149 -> 4142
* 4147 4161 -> 4156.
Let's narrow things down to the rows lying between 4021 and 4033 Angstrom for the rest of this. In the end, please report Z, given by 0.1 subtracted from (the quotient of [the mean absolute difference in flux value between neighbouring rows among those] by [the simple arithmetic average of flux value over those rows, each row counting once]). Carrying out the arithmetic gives -0.045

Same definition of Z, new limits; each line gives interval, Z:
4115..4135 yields 0.022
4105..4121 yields -0.003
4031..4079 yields -0.002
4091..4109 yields -0.008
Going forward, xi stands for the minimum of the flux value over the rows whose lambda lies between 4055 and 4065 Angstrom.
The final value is 5.04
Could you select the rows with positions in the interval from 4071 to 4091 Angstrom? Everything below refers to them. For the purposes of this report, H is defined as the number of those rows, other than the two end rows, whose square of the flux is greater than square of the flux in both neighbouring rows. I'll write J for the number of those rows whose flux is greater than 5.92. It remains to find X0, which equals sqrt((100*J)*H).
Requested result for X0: 40.0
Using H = 2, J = 8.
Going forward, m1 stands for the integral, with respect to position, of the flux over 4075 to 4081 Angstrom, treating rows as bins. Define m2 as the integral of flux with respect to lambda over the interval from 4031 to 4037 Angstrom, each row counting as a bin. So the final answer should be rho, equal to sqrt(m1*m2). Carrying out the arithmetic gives 37.3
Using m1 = 35.7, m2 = 39.0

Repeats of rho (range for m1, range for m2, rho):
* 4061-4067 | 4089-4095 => 34.6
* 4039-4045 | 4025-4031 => 38.9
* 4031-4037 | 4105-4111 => 38.3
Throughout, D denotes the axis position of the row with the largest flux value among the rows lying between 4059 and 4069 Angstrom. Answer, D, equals 4060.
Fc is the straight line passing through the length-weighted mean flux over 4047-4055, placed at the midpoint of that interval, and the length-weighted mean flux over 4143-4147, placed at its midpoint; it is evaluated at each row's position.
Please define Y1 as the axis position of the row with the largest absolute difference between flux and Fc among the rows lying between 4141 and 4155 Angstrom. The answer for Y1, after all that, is 4152 Angstrom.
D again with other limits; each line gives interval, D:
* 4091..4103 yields 4096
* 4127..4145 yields 4136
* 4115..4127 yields 4118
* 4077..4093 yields 4084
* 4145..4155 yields 4146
